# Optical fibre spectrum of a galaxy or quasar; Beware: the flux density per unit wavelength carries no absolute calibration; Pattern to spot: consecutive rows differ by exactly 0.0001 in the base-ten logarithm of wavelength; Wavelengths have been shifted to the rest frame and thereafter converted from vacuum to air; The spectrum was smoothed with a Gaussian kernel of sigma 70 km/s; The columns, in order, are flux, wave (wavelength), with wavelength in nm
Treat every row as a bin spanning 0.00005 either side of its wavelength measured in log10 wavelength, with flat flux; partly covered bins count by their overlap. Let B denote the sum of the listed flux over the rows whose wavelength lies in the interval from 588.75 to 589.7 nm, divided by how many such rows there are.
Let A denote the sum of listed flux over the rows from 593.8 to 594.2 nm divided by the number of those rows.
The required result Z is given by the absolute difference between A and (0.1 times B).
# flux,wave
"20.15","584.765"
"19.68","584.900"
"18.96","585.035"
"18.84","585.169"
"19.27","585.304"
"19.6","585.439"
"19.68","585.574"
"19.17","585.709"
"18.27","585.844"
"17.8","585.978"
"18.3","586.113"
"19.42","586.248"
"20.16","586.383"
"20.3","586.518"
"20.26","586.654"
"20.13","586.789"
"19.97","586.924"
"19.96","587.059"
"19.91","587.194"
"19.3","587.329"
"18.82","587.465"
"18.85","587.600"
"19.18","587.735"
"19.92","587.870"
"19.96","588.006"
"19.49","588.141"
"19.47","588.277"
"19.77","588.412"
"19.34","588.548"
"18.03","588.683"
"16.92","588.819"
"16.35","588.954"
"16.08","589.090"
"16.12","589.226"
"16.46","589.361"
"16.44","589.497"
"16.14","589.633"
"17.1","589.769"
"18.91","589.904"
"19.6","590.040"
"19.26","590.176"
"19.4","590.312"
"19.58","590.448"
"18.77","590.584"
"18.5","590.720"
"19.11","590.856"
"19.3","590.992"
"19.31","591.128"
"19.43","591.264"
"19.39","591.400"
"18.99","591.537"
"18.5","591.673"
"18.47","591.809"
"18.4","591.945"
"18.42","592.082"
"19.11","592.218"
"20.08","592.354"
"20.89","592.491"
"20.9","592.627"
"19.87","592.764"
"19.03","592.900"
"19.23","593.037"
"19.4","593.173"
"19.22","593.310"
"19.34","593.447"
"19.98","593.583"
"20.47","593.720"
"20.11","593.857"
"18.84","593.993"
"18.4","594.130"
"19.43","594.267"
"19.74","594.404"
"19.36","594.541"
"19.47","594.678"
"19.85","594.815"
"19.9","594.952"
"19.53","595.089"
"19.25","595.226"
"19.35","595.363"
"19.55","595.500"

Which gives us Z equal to 17.5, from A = 19.1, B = 16.4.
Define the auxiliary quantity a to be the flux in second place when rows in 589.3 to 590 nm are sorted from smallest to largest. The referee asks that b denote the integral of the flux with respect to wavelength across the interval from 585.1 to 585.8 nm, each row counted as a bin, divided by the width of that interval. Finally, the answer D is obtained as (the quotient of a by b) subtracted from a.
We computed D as 15.6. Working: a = 16.44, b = 19.3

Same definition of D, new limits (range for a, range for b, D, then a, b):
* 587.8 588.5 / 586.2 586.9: 18.5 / 19.49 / 20.0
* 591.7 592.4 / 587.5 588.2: 17.5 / 18.42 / 19.5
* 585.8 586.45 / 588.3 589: 17.3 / 18.27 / 18.2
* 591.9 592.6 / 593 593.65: 17.5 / 18.42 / 19.5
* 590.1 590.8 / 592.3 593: 17.8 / 18.77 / 20.1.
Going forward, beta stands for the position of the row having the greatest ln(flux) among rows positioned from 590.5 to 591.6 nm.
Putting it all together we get 591.264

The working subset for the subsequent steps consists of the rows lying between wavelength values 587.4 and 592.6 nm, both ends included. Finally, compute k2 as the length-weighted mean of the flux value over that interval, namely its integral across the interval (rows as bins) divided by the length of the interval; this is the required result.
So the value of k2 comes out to 18.6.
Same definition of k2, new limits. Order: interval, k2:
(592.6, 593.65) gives 19.6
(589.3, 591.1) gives 18.4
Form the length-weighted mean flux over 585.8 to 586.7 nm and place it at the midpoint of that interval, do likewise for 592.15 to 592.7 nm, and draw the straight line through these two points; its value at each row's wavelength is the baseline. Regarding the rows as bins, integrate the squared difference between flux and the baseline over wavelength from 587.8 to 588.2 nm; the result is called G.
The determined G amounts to 0.05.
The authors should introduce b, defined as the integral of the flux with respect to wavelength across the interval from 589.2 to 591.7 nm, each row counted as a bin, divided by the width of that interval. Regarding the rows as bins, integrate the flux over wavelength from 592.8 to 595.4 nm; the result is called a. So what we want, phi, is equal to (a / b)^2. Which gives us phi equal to 7.5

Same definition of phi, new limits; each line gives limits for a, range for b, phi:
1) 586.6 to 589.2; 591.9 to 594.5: 6.4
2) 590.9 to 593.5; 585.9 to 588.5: 6.6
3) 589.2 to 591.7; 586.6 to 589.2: 5.9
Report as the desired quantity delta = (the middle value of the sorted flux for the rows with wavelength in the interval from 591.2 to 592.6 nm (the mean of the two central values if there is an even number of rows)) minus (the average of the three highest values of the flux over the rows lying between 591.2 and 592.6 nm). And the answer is -1.08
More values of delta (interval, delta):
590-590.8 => -0.20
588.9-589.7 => -0.17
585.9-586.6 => -0.54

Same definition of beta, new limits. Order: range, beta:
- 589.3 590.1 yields 590.040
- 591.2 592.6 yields 592.491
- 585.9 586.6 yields 586.518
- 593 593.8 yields 593.720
